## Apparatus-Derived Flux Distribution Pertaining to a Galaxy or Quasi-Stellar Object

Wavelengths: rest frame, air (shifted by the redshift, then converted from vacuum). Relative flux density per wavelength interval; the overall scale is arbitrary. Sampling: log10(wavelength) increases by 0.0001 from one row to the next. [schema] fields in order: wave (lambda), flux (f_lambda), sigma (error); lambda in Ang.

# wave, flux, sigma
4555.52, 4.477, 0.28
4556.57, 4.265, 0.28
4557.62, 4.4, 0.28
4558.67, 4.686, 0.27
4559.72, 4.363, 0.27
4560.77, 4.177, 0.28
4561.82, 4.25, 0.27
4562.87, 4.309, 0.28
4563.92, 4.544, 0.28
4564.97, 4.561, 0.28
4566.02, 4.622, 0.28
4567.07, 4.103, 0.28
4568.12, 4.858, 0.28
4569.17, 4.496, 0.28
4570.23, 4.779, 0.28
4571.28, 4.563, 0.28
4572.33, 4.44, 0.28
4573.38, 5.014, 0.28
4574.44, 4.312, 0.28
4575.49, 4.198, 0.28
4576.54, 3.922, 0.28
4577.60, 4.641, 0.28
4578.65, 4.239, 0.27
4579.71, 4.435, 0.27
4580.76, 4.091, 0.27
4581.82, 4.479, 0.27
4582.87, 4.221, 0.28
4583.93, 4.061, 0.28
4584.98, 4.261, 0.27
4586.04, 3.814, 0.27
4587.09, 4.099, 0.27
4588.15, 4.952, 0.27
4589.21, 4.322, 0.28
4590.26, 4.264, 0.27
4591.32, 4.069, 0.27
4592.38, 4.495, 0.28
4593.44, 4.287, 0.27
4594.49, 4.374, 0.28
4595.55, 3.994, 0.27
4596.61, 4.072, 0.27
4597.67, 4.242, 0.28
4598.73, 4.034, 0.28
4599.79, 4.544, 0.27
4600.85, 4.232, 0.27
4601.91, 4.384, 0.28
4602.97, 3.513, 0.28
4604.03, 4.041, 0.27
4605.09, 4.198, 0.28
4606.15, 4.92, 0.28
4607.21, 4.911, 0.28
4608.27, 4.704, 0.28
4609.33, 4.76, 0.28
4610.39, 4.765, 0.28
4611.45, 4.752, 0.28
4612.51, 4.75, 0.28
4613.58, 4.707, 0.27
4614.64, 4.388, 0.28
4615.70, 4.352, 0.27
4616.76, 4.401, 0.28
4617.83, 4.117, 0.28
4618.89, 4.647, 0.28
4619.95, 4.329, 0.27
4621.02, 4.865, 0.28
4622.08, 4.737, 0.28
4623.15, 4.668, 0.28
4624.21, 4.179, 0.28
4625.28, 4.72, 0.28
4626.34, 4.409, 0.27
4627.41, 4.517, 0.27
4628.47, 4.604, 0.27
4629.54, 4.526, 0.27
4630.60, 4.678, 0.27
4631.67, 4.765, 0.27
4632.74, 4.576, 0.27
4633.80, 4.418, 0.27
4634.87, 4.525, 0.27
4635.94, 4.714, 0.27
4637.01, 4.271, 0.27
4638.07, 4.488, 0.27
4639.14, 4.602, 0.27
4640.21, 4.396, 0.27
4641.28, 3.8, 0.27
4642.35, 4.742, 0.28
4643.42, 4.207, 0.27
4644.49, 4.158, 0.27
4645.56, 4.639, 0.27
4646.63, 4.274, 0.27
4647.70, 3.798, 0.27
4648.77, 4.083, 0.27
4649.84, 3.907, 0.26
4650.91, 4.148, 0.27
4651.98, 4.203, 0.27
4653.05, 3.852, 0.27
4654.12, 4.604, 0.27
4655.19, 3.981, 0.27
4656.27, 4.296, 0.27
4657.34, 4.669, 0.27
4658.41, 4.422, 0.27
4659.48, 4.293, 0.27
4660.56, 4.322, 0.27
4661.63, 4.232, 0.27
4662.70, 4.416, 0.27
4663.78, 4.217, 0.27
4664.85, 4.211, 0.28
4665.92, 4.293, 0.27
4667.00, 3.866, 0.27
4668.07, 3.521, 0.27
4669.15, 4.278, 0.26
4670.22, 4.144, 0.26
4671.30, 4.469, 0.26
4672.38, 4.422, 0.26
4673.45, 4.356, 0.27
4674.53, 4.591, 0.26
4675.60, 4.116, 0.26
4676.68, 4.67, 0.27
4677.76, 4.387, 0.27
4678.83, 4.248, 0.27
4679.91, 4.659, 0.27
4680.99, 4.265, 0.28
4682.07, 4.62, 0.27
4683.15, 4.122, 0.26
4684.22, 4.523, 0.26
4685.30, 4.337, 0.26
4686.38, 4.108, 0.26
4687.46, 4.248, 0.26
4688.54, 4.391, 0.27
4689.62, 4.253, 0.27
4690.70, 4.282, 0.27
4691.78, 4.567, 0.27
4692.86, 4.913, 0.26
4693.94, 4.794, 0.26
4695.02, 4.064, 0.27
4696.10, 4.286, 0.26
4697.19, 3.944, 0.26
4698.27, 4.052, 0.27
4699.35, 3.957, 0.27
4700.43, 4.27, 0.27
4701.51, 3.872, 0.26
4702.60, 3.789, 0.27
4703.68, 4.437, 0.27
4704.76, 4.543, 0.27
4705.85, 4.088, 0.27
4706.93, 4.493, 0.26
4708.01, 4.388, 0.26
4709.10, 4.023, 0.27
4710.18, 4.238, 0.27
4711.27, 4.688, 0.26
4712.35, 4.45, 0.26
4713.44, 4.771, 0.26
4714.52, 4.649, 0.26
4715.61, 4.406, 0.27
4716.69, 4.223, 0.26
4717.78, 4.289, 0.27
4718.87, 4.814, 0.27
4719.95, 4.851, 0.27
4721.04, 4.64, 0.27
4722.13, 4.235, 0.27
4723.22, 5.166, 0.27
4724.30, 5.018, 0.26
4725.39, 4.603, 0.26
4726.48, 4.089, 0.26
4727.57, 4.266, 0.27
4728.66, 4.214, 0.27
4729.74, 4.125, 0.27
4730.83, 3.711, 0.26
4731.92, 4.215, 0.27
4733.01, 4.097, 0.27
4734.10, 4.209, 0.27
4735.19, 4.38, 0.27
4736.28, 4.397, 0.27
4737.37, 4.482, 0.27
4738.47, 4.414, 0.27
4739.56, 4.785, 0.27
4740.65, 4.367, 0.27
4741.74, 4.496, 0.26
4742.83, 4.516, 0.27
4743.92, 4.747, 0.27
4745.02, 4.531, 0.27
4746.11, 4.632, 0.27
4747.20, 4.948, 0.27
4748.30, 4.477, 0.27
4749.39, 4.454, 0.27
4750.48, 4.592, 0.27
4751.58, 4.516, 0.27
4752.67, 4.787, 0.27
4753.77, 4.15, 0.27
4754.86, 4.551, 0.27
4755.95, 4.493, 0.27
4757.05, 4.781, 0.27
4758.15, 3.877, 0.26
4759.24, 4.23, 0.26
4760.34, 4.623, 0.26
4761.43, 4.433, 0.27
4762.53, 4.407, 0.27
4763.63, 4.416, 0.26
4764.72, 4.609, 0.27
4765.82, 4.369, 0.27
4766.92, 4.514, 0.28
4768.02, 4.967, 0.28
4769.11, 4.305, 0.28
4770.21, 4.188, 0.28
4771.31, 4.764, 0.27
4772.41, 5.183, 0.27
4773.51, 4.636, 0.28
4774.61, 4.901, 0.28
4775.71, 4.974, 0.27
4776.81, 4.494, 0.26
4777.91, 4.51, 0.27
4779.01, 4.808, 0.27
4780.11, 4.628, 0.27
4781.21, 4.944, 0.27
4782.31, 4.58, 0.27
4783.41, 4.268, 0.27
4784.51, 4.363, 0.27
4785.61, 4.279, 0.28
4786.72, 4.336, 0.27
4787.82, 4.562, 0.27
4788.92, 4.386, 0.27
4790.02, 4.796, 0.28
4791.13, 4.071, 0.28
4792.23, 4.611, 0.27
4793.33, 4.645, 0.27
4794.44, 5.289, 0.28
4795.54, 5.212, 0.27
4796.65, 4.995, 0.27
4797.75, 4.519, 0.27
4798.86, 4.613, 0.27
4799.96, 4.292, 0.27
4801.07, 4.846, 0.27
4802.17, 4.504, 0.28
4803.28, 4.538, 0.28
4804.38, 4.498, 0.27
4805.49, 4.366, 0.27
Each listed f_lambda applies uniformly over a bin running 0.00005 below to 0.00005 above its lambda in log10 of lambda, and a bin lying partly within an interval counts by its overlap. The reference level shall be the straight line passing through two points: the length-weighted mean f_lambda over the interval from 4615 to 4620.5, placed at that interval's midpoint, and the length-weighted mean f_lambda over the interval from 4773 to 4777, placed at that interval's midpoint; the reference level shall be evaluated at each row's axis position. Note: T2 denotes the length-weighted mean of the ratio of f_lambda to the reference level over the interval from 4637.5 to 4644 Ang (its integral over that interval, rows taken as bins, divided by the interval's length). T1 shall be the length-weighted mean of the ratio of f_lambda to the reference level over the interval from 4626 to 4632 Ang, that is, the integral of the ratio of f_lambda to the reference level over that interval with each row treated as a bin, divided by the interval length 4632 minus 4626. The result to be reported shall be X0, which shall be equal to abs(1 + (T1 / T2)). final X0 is 2.06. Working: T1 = 1.04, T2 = 0.99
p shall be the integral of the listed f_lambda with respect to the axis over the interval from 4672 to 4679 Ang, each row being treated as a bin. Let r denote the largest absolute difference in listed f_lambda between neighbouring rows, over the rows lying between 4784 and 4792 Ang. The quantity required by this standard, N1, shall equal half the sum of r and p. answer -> 15.8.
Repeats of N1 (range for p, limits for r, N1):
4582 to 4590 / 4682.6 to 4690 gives 17.2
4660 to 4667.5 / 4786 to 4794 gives 16.2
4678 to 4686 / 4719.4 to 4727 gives 18.0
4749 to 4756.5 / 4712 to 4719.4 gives 17.2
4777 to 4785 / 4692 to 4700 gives 18.7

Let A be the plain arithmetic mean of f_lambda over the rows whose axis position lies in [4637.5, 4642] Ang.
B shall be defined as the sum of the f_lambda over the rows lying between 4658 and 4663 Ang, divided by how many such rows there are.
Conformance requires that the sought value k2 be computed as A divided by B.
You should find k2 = 1.00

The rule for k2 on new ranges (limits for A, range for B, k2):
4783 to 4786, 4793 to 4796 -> 0.85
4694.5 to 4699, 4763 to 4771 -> 0.91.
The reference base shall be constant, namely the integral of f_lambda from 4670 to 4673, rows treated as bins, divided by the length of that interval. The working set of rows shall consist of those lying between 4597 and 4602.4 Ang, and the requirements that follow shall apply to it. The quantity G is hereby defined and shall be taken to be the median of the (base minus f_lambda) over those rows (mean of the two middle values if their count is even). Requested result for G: 0.12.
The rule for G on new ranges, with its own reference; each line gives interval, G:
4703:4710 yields -0.05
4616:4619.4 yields -0.04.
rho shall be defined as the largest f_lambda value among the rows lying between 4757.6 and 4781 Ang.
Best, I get 5.183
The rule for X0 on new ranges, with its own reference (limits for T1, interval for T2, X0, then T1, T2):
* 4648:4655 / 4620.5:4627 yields 1.88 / 0.92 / 1.05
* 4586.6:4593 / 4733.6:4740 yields 2.07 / 1.01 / 0.95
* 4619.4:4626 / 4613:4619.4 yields 2.03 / 1.04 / 1.02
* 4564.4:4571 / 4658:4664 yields 2.12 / 1.08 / 0.96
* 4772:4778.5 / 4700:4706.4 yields 2.10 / 1.00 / 0.91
